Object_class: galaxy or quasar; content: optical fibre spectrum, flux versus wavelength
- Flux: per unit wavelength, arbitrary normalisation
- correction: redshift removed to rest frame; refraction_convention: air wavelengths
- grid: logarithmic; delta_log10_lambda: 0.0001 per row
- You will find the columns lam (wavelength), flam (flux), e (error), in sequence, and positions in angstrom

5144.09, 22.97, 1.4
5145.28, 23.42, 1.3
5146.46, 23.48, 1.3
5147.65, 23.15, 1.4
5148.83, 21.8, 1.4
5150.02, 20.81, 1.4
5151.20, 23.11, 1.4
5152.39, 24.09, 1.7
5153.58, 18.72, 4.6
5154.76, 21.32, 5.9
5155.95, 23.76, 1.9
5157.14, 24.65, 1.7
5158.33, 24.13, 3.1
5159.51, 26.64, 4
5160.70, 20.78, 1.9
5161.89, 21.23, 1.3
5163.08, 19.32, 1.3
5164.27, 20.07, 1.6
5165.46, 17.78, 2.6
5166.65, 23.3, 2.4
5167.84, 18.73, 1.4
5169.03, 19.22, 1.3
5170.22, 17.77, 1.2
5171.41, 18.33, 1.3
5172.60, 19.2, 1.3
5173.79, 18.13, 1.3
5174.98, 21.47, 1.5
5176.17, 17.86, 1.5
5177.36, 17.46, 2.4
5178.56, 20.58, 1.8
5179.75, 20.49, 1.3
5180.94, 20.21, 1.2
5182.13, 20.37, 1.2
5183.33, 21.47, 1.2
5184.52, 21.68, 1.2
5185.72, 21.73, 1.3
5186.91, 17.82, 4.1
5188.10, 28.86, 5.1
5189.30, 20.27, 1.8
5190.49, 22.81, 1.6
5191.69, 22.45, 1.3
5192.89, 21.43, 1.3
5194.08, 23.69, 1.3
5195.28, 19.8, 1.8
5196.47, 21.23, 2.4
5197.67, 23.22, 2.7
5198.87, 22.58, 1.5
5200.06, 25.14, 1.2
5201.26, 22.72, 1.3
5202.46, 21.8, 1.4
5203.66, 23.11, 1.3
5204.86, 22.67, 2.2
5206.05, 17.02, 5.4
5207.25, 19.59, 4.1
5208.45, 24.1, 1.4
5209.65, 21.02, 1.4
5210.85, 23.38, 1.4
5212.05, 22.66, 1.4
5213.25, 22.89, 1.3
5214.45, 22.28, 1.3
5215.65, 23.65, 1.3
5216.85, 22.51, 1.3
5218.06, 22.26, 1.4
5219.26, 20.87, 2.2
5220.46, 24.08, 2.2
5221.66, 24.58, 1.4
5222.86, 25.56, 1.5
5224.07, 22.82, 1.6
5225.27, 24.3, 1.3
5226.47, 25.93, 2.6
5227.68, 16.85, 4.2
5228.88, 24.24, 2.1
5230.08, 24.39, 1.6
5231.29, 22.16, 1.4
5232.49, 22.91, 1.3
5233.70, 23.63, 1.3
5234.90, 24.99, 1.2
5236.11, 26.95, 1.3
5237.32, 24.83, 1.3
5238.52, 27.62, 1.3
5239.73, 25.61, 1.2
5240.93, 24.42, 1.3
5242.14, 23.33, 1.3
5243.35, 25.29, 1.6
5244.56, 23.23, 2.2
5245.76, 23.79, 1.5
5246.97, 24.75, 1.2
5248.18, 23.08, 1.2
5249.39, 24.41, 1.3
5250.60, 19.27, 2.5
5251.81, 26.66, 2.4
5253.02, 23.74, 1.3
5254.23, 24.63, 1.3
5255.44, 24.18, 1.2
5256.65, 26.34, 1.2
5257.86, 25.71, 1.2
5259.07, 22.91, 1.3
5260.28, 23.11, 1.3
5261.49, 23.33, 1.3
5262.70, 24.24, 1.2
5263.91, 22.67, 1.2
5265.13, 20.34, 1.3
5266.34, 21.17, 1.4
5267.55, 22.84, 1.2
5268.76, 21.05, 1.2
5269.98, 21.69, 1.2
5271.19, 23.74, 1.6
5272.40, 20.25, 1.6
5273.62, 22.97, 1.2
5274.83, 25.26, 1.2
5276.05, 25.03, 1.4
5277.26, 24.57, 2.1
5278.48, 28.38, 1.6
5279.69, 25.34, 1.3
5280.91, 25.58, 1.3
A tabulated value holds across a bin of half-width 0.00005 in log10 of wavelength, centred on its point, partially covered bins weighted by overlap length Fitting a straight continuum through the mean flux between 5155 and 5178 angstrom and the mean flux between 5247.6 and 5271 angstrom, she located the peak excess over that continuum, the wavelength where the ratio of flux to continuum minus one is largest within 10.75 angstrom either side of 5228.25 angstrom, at 5238.52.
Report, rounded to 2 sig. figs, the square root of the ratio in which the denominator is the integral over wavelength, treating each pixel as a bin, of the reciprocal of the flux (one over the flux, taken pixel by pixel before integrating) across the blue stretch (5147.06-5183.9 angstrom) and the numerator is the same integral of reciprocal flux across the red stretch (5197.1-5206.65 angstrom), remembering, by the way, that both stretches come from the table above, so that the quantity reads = 0.49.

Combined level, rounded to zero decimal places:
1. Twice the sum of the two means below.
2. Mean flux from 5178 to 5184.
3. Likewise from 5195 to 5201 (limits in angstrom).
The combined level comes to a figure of 86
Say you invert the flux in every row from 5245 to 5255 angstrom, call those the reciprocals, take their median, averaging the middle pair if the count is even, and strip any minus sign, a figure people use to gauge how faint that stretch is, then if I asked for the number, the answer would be 0.0415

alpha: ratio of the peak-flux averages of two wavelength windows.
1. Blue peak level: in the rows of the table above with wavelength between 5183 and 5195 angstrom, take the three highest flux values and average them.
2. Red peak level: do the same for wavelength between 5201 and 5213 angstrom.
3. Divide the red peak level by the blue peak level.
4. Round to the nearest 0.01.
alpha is 0.94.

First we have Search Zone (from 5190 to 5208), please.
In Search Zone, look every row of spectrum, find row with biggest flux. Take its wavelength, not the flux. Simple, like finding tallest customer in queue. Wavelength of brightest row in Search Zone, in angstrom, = 5200.06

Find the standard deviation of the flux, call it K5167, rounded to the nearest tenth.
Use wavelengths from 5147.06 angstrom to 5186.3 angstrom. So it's 2.3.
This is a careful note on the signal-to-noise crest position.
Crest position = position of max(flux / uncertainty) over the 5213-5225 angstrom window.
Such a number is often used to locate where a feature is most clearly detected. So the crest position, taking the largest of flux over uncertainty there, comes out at 5215.65 angstrom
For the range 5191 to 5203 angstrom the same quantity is 5200.06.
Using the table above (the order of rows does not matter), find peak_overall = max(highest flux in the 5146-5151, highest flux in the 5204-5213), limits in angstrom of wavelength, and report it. 24.1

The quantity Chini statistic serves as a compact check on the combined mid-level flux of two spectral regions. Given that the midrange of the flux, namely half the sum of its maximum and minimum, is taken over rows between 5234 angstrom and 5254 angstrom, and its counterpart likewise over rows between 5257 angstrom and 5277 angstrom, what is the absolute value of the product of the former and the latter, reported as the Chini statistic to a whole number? 539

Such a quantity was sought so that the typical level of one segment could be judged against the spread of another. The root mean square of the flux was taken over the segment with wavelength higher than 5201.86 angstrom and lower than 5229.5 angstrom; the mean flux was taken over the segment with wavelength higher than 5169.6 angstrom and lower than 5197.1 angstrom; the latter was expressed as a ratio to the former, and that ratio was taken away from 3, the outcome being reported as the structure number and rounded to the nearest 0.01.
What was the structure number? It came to 2.09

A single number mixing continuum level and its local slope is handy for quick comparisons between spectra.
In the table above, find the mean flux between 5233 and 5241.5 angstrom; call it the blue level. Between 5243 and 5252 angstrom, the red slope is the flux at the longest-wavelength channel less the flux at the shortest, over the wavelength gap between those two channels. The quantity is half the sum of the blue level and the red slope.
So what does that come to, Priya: 12.8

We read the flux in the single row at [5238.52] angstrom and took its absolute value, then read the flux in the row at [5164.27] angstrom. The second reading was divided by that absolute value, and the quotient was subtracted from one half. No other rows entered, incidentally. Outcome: -0.23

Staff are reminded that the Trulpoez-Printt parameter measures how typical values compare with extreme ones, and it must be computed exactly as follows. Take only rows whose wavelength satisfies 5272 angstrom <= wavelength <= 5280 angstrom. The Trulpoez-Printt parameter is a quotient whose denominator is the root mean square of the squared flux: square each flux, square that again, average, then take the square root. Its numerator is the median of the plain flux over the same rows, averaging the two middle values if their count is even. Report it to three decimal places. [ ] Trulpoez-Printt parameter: 0.041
